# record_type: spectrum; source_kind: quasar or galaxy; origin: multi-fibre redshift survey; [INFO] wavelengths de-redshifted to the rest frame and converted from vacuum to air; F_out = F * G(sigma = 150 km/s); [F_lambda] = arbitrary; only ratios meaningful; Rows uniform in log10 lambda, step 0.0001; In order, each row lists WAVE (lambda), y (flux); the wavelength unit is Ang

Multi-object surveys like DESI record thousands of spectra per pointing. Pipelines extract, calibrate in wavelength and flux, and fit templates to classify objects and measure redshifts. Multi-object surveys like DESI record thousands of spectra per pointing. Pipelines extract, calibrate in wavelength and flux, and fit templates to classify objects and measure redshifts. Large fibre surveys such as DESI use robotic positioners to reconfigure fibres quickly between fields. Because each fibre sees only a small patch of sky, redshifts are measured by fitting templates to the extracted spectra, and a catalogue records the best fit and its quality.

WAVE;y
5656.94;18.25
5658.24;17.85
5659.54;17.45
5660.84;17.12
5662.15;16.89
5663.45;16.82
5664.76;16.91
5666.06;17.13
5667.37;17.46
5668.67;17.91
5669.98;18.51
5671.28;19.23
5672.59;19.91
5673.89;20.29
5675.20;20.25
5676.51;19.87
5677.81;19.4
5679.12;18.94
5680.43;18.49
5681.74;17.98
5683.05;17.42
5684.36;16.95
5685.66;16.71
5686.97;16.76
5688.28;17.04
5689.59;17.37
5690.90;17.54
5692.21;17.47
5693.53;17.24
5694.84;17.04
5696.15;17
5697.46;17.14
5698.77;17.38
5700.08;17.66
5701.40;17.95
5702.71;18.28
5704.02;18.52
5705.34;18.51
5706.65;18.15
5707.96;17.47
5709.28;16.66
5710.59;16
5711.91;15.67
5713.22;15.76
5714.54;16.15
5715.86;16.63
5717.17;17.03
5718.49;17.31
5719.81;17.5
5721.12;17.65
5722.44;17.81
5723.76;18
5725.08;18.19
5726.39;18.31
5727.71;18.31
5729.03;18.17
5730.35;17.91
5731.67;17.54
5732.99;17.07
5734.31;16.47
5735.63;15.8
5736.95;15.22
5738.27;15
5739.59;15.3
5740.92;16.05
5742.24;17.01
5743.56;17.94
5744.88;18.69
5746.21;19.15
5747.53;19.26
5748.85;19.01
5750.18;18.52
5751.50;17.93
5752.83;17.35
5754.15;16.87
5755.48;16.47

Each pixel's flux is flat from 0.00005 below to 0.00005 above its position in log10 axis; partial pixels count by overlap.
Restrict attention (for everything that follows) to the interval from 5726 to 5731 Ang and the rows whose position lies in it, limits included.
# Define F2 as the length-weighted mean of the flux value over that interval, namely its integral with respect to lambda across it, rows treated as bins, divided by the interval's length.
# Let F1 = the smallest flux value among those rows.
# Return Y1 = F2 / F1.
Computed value 1.01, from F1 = 17.91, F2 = 18.2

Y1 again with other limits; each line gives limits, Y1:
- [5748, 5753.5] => 1.05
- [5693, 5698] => 1.01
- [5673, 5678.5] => 1.03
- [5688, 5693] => 1.02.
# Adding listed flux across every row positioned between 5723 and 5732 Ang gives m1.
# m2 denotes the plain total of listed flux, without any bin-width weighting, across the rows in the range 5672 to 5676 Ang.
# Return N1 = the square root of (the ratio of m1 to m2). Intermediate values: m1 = 126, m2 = 60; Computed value 1.45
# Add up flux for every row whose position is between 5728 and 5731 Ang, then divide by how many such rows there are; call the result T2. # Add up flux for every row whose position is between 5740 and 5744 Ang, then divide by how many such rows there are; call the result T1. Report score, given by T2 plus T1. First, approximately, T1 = 17.0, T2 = 18.0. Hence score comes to 35.0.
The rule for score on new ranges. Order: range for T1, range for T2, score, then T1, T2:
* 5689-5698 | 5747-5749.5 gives 36.4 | 17.3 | 19.1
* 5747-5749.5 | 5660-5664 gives 36.1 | 19.1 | 16.9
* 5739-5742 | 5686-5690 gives 32.7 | 15.7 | 17.1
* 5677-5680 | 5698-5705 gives 37.1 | 19.2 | 18.0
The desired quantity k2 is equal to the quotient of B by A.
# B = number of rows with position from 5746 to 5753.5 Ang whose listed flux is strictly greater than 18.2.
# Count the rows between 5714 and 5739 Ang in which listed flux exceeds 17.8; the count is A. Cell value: 0.6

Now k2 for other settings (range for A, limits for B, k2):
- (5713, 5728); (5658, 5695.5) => 1.8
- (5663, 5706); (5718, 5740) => 0.1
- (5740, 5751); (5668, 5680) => 1.3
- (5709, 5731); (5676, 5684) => 0.6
